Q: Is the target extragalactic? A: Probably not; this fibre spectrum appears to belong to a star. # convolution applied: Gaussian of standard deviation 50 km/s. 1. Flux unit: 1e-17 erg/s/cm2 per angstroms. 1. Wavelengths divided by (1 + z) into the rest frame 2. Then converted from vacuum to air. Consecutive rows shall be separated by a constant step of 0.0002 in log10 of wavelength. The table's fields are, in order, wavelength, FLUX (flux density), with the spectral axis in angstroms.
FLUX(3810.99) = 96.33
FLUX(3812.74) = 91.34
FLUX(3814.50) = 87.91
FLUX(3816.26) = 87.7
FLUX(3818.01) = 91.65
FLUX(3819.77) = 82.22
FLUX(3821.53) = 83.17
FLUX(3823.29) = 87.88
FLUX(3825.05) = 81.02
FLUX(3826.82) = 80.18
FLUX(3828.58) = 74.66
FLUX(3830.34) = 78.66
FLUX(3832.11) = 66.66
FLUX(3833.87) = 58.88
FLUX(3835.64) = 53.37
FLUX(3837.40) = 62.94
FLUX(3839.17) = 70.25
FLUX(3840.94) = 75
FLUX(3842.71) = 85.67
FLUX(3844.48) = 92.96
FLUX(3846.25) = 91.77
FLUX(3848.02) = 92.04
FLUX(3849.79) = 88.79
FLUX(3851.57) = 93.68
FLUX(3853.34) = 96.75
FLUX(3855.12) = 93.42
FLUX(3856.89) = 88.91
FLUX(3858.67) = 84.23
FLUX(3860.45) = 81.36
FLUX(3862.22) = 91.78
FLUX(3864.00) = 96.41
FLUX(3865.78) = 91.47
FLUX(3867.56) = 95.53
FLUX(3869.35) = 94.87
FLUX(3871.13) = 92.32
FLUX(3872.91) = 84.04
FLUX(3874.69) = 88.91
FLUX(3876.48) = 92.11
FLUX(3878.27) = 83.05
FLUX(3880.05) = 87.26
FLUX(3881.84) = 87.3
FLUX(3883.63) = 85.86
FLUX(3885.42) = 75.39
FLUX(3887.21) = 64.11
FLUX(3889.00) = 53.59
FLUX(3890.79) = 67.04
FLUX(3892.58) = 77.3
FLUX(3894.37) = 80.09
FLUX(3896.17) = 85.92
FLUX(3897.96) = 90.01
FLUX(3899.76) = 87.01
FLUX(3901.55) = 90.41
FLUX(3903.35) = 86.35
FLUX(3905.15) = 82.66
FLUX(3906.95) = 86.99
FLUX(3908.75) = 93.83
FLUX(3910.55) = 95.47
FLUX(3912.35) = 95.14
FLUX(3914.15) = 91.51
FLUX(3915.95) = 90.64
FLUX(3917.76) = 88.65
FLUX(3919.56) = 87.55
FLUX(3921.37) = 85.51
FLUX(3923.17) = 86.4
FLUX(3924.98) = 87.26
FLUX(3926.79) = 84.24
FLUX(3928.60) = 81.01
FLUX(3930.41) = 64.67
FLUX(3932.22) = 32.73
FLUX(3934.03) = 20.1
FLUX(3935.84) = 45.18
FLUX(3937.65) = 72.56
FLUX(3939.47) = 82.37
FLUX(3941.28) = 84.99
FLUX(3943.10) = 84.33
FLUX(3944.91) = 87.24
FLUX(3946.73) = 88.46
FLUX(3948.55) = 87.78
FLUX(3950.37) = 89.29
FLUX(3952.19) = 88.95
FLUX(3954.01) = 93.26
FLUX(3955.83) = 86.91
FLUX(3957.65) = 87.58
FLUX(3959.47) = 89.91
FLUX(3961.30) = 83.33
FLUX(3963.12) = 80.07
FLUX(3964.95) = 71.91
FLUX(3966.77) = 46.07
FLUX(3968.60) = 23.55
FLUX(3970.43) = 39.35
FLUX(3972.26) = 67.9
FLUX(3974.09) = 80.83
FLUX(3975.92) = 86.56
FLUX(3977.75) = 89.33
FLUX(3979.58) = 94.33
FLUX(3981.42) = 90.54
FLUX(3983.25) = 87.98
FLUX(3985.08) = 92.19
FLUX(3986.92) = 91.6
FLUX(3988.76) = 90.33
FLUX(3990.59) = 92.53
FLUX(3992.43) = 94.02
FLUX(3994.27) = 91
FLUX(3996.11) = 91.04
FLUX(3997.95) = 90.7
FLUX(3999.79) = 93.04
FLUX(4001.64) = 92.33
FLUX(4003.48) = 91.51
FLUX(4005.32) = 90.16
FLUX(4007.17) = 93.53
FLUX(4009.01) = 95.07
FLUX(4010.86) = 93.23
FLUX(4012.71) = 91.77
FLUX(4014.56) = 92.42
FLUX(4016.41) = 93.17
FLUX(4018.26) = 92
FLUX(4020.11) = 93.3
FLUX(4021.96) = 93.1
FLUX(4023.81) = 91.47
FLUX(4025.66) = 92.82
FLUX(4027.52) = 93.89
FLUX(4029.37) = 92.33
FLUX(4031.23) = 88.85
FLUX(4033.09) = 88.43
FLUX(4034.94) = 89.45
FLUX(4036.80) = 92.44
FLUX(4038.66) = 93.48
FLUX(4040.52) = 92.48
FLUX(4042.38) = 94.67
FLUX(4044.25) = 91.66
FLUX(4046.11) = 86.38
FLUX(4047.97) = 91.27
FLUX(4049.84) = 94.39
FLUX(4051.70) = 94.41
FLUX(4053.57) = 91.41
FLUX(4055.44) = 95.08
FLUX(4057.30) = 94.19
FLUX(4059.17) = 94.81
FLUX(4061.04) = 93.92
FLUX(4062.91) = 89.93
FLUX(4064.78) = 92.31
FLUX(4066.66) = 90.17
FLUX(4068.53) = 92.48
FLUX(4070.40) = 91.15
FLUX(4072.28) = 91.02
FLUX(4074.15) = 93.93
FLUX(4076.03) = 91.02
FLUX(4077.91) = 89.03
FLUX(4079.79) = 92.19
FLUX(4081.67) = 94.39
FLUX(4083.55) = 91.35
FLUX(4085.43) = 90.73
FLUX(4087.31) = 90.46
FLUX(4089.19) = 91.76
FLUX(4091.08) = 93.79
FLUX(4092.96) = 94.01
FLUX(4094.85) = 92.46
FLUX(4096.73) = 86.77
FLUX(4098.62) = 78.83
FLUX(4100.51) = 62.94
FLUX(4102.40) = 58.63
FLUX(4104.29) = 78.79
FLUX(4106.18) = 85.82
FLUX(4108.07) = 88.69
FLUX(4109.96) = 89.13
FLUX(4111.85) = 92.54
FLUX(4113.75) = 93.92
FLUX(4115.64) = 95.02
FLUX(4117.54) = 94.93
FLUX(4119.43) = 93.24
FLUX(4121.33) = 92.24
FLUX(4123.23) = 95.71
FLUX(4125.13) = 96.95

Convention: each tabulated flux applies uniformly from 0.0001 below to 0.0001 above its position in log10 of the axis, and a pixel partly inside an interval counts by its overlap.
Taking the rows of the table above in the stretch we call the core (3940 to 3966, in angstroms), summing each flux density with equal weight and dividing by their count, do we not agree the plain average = 86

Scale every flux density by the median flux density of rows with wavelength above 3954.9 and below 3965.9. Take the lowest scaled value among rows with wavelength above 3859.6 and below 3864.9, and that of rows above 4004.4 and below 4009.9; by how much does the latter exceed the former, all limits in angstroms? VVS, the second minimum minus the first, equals 0.10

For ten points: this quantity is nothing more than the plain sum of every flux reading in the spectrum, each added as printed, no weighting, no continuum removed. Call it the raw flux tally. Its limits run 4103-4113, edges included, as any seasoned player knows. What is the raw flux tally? 435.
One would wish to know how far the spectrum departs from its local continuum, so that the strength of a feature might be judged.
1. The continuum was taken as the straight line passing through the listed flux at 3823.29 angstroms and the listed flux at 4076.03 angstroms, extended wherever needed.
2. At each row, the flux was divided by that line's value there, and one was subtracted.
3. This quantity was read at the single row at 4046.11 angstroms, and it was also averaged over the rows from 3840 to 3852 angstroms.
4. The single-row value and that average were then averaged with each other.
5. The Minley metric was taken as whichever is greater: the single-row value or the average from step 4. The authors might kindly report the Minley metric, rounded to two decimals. -0.02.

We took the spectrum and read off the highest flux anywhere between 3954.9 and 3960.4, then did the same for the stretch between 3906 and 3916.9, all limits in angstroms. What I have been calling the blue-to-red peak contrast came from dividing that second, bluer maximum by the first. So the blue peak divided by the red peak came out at 1.06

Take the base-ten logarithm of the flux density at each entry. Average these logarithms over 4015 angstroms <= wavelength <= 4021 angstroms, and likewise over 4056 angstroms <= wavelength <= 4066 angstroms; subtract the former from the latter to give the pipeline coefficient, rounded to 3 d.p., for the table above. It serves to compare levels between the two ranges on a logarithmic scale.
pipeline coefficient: 0.001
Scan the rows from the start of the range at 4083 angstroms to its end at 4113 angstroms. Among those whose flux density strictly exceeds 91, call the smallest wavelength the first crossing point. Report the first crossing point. 4083.55 angstroms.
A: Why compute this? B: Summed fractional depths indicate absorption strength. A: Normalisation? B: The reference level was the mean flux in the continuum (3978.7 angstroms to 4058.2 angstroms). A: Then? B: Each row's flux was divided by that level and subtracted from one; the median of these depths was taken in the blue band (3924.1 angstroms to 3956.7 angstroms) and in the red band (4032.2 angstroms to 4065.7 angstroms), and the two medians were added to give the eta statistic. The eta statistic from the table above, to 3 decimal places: 0.077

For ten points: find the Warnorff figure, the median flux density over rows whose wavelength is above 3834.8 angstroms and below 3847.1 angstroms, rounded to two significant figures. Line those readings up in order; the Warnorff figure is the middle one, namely 75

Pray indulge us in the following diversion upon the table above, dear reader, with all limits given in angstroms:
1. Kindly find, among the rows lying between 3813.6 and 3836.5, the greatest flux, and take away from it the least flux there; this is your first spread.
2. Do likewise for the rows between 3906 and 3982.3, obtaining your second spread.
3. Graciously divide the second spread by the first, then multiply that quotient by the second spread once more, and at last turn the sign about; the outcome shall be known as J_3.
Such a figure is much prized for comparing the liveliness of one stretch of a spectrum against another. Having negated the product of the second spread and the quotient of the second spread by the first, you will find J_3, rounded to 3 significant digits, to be -148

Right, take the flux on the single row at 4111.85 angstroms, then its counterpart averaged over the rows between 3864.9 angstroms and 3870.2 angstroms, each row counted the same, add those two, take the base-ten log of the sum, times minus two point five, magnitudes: -5.68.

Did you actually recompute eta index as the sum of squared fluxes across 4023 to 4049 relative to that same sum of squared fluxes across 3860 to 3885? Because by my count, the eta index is 1.04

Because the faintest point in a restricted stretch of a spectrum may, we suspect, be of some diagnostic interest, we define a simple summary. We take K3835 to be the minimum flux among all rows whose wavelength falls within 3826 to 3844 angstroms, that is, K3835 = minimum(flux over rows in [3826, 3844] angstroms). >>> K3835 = 53.37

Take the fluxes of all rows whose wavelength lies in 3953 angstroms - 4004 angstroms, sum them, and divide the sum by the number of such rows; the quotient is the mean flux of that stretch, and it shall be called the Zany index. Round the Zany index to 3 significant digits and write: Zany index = 82.5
